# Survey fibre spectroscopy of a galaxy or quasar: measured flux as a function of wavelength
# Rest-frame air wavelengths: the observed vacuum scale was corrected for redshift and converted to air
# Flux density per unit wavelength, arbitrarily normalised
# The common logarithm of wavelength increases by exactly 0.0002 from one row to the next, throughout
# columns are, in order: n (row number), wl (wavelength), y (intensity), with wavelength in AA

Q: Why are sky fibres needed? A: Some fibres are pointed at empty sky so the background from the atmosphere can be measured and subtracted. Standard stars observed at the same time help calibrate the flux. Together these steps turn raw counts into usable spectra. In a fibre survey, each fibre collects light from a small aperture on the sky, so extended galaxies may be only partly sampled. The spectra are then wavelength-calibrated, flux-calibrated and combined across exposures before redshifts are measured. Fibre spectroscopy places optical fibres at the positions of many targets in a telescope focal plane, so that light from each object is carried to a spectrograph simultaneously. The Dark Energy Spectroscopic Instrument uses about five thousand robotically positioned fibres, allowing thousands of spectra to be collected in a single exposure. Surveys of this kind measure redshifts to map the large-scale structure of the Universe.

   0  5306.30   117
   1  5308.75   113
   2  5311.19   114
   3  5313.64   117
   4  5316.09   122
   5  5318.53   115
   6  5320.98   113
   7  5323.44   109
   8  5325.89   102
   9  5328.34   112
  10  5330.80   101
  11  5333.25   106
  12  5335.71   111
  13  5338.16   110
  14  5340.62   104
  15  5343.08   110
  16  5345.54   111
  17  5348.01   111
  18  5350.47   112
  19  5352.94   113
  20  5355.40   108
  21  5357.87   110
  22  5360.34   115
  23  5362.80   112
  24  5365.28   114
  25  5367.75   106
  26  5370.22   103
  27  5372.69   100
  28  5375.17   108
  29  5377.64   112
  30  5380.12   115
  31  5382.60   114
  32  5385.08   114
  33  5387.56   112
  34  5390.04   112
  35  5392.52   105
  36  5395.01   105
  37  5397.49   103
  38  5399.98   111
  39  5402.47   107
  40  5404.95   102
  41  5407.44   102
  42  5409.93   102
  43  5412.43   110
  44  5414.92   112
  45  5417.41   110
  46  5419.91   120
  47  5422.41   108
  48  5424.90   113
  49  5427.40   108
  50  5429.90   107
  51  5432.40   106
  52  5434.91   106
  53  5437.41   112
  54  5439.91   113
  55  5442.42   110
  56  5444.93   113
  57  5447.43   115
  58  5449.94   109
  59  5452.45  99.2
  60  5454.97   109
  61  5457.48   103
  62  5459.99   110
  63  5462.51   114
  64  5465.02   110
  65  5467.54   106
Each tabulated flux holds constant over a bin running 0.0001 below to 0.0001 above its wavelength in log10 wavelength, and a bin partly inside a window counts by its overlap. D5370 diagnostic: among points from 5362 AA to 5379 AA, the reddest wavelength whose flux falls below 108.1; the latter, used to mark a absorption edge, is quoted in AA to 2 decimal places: 5375.17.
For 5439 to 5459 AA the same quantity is 5457.48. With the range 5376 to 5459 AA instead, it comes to 5457.48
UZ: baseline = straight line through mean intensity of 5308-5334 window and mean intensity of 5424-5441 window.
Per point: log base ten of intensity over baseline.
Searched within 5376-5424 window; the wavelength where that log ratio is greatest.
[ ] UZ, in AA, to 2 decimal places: 5419.91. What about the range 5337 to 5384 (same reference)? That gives 5380.12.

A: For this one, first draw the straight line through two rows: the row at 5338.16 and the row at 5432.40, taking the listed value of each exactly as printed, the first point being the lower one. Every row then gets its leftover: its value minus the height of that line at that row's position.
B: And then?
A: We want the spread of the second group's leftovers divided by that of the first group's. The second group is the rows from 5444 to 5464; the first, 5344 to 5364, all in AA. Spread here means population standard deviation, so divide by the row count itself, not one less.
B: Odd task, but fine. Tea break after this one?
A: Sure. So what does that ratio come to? 2.5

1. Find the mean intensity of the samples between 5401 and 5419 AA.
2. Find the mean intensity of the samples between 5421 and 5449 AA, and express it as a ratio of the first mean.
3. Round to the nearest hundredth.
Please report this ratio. 1.03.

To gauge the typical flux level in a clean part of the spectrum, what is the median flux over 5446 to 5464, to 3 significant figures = 109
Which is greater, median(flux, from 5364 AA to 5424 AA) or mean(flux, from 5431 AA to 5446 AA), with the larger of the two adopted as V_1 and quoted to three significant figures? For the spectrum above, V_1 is 110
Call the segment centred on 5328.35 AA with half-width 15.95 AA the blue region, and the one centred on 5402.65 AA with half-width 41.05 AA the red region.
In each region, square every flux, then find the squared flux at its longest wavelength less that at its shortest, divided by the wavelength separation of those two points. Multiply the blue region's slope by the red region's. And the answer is 301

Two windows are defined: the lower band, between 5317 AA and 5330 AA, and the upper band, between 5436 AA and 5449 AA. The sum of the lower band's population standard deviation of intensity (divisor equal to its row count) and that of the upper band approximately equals 6.2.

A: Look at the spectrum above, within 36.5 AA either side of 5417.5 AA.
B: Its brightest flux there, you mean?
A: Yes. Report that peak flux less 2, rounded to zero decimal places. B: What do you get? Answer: 118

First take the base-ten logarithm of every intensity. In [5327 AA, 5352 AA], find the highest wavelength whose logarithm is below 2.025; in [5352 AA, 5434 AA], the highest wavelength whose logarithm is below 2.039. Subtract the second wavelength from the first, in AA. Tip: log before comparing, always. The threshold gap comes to -91.8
